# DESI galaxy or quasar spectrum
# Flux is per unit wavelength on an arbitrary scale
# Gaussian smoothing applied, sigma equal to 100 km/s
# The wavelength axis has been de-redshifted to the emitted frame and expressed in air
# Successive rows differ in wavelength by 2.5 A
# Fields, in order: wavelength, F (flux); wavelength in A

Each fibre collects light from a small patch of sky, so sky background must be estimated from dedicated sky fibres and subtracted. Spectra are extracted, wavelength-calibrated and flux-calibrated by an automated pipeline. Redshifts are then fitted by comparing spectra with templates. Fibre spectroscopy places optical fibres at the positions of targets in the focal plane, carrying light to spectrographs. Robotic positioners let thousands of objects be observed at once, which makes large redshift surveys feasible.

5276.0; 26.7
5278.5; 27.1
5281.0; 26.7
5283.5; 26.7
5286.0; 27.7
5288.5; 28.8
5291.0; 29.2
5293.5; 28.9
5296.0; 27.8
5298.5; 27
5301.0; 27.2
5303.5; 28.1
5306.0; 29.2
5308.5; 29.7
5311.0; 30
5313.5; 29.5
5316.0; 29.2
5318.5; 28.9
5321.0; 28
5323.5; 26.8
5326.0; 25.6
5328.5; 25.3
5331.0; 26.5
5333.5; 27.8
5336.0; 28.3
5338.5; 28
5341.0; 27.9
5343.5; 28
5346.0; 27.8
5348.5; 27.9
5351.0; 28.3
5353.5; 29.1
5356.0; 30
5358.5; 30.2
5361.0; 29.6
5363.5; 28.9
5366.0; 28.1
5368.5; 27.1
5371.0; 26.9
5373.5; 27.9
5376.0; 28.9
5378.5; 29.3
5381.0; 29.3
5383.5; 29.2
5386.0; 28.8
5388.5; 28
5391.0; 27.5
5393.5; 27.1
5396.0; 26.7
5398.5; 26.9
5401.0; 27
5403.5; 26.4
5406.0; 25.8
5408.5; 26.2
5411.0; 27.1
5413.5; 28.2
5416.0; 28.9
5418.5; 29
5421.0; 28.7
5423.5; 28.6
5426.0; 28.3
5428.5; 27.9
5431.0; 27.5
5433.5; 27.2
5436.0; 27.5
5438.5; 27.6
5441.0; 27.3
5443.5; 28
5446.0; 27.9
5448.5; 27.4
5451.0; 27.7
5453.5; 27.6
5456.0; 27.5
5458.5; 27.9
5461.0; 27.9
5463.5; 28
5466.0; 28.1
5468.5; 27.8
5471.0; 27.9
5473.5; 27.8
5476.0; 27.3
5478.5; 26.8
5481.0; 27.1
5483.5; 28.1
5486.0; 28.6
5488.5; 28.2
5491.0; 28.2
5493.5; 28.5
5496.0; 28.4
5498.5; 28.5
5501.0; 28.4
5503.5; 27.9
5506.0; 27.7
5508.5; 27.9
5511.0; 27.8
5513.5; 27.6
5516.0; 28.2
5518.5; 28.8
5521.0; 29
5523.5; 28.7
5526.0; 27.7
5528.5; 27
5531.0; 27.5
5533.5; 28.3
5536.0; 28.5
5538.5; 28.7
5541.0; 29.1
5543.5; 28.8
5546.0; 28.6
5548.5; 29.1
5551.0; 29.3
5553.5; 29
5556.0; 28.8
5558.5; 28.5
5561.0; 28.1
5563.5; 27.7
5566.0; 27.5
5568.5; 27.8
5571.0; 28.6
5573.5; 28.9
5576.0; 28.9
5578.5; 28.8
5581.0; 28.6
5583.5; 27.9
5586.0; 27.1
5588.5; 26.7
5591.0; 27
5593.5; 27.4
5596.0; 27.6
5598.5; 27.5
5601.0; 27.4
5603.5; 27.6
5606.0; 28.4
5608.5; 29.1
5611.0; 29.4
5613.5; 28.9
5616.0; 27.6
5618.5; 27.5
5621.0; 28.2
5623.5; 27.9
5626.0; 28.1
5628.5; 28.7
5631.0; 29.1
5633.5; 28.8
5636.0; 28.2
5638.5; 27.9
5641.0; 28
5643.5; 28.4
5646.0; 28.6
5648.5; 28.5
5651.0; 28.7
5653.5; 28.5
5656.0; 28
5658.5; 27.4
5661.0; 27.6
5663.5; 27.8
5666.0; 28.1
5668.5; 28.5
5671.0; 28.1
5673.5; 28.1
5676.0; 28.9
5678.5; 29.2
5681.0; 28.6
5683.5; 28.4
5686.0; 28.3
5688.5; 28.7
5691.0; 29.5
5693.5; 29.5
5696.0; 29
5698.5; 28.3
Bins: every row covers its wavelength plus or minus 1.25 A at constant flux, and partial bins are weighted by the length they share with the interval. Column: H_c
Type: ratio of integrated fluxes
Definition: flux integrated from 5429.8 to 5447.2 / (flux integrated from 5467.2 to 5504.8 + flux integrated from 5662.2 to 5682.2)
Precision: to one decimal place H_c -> 0.3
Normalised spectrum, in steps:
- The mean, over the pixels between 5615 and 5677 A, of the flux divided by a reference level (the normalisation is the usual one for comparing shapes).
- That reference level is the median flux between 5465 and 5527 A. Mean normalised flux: 1.00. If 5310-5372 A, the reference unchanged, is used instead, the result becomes 1.00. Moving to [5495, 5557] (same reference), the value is 1.01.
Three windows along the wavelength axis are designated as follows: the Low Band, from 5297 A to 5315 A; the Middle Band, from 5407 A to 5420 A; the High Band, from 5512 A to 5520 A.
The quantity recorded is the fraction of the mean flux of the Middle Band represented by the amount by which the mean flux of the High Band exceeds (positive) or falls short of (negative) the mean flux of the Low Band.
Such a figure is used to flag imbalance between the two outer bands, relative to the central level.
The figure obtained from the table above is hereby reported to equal -0.02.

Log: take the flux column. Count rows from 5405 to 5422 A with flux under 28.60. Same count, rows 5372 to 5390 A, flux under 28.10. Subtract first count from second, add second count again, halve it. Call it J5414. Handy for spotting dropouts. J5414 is 0.0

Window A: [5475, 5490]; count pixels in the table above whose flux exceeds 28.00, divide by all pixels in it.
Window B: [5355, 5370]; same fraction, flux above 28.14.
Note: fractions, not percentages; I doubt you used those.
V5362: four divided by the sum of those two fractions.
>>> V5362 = 3.4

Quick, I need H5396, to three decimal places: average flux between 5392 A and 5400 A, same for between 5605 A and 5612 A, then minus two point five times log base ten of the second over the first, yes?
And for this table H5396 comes -0.080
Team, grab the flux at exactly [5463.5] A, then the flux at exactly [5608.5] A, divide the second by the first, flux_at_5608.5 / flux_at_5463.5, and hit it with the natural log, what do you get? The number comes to 0.04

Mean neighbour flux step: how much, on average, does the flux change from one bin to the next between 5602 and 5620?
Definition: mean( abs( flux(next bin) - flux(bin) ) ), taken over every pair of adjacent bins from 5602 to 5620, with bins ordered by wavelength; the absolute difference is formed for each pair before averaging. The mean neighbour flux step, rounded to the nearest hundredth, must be 0.62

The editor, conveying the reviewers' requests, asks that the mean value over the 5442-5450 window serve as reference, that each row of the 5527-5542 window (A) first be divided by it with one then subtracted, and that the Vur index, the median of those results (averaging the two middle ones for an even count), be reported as 0.023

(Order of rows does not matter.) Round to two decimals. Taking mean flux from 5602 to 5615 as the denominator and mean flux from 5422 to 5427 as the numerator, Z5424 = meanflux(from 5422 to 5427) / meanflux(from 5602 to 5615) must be 0.99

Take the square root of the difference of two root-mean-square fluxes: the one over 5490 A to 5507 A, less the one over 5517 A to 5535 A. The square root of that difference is 0.3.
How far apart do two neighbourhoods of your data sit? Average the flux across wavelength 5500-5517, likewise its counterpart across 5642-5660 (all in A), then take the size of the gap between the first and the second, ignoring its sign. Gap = 0.37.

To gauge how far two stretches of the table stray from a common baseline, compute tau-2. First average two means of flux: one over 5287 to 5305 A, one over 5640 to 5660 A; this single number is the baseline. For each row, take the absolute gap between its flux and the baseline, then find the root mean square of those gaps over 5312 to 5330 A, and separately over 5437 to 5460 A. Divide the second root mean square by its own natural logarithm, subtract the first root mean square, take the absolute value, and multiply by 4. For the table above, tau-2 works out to 11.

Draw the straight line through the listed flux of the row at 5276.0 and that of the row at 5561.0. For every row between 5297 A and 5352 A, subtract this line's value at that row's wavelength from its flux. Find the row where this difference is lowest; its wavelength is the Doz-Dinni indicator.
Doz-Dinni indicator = 5328.5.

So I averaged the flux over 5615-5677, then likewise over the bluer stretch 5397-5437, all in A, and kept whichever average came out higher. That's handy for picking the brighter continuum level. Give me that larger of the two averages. 28.2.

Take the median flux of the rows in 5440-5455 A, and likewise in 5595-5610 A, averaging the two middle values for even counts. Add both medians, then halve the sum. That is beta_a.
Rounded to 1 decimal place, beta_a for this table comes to 27.6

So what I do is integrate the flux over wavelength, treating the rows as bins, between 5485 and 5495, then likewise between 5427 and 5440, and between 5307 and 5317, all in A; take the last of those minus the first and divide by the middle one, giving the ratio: 0.0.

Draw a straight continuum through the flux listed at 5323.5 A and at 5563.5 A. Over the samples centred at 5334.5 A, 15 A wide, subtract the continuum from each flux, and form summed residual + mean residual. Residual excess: 3.2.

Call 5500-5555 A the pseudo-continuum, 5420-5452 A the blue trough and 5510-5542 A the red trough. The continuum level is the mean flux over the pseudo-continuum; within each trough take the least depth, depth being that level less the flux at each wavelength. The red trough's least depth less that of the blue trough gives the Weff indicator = -0.4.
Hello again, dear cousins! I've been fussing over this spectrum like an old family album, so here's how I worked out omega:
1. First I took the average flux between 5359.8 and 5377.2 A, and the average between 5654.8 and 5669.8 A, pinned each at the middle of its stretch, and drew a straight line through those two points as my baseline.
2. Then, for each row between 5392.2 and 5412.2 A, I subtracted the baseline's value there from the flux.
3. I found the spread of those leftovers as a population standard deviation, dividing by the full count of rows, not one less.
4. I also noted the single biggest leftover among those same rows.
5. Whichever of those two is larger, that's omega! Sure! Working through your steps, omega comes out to 0.4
